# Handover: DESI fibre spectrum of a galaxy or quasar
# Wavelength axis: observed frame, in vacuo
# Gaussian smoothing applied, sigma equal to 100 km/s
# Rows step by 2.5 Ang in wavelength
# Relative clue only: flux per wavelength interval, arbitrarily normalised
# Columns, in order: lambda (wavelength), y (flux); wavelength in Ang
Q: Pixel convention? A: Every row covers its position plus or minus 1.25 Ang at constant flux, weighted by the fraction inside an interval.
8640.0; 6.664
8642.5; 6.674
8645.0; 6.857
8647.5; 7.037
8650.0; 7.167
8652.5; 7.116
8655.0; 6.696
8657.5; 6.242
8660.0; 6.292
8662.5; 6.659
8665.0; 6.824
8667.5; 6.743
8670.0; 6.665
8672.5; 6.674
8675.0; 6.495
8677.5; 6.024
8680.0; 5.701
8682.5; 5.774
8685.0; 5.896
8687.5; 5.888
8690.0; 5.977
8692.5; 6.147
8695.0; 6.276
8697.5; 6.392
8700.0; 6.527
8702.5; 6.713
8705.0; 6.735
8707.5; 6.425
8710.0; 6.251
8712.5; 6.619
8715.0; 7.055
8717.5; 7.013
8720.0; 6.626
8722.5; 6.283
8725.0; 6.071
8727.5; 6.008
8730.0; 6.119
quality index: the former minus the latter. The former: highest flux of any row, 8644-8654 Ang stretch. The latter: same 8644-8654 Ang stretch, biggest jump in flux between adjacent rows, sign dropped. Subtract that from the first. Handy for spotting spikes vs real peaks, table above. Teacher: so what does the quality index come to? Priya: 7.0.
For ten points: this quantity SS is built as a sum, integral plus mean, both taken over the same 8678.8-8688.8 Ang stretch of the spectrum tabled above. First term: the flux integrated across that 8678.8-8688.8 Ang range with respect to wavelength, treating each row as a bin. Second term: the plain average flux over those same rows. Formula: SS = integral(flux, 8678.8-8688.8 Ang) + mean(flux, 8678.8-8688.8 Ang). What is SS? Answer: 64.0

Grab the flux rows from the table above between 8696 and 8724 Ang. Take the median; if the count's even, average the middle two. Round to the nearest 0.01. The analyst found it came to 6.62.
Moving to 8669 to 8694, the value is 6.00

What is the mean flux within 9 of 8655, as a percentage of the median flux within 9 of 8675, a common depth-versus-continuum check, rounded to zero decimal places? 104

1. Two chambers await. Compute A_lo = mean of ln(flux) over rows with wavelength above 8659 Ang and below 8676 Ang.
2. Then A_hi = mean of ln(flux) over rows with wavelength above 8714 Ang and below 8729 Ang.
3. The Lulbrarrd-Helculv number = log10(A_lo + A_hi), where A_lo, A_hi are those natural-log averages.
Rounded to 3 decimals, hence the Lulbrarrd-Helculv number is 0.575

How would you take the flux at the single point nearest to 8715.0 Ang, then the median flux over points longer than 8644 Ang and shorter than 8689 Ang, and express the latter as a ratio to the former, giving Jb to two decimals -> 0.94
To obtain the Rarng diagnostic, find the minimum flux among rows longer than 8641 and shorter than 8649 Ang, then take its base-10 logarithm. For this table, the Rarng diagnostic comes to 0.82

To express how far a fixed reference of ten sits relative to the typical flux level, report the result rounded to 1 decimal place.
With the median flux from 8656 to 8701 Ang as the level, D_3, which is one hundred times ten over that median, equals 159.1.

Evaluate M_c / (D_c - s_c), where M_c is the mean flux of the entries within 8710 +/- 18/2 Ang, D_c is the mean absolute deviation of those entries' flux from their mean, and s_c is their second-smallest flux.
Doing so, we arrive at -1.08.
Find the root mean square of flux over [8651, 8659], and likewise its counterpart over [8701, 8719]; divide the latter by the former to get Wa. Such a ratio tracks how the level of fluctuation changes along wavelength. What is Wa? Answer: 1.00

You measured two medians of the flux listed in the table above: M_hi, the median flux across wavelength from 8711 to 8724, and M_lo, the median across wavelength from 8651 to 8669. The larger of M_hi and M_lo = 6.70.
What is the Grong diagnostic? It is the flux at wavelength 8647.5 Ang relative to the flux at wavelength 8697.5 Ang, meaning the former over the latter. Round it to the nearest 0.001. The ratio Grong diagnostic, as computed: 1.101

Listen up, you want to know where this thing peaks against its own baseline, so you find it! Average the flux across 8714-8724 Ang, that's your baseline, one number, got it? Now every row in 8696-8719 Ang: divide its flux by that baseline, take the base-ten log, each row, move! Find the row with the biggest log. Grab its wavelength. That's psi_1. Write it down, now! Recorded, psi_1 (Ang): 8715.0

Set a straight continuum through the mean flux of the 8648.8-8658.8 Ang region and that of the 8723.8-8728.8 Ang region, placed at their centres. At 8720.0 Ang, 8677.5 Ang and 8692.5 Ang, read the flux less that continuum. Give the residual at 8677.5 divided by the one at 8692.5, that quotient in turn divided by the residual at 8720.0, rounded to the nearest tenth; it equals 4.1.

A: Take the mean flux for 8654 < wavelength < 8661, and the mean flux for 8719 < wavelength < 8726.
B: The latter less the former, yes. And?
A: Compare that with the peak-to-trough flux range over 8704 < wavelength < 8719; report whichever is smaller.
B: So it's -0.08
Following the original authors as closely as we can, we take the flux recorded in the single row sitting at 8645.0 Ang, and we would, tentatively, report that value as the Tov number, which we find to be 6.857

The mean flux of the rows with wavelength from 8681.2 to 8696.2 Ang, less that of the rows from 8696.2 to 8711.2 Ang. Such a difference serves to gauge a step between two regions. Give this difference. -0.5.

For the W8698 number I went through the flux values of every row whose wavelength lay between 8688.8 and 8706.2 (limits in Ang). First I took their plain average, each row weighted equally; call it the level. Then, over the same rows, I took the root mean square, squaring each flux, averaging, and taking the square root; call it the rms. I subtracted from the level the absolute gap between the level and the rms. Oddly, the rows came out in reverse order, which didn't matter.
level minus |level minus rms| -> 6.39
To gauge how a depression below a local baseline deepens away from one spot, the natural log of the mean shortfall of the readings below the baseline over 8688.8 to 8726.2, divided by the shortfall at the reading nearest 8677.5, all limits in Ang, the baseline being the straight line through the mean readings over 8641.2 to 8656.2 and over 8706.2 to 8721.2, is -1.3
